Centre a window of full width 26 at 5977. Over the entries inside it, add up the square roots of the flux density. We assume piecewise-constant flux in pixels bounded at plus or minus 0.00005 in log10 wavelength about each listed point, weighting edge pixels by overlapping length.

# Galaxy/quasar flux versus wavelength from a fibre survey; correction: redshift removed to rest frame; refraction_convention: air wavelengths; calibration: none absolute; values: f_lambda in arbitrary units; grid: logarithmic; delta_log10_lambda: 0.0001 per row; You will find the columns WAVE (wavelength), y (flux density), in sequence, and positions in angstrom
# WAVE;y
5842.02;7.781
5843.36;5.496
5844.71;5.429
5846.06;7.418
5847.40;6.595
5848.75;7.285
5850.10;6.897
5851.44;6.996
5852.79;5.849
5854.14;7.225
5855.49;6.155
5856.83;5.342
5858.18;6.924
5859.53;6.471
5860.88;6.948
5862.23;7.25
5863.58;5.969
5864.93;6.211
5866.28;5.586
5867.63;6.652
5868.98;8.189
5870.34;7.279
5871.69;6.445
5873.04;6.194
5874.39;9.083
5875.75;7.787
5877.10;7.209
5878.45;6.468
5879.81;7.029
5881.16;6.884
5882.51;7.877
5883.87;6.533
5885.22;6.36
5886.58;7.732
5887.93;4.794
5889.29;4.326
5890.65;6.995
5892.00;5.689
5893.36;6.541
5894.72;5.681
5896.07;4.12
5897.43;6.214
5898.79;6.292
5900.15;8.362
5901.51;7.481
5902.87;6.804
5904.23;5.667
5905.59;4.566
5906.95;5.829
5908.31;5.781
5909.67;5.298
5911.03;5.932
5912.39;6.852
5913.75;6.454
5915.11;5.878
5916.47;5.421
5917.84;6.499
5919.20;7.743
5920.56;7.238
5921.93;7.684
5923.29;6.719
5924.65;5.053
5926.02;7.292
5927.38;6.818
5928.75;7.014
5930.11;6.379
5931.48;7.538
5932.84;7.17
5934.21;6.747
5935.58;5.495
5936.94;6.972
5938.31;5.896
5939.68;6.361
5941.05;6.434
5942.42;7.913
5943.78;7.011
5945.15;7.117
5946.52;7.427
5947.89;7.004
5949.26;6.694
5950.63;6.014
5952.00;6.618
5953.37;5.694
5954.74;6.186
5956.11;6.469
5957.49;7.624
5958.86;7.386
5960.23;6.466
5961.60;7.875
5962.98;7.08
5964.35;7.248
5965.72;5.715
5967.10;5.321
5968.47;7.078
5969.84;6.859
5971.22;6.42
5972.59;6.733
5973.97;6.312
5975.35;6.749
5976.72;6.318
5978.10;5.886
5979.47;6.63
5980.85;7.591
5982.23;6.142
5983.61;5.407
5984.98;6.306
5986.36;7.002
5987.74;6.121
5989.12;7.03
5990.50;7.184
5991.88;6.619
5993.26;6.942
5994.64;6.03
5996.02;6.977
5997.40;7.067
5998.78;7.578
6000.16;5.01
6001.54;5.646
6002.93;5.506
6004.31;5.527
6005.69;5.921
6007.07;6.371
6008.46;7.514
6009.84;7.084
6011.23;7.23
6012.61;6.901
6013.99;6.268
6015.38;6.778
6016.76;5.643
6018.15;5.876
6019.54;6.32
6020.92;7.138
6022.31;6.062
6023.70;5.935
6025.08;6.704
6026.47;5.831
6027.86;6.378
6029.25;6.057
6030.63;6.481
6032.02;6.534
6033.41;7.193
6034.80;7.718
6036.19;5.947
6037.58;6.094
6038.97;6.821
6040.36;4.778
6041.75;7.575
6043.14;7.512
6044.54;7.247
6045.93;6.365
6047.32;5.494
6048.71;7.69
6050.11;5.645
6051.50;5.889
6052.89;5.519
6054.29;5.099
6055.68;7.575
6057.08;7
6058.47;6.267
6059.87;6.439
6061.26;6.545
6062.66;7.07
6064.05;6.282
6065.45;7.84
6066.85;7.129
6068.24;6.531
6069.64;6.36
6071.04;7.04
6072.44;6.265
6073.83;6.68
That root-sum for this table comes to 48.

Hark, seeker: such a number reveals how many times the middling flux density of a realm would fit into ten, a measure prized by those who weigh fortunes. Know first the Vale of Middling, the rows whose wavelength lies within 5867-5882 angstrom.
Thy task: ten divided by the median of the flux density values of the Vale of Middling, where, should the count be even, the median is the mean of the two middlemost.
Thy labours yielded 1.42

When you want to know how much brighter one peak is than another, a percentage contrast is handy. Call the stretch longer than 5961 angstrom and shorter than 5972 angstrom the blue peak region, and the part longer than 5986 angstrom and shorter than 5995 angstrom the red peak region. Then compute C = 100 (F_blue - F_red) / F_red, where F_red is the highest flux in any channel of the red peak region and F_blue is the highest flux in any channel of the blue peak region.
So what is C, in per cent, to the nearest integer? 10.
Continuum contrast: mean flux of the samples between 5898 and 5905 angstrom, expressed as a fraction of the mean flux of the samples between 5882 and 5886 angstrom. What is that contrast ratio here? 1.00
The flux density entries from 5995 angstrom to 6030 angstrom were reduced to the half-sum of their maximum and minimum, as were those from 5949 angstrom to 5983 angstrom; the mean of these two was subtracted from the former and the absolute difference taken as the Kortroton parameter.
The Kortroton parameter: 0.15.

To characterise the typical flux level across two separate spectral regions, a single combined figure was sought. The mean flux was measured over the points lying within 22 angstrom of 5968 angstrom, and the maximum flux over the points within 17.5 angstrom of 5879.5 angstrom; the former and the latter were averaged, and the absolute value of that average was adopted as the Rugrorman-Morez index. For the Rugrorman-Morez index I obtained 7.8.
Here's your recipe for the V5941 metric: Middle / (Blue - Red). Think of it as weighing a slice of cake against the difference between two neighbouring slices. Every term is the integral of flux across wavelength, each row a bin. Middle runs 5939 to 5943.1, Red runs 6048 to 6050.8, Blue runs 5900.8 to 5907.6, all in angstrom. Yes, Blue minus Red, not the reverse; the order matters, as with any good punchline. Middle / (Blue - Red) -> 1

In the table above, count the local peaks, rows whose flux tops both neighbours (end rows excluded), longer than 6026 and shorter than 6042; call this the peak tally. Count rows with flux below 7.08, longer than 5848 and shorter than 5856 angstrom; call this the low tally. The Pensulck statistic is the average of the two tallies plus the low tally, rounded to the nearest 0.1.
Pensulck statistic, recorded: 7.5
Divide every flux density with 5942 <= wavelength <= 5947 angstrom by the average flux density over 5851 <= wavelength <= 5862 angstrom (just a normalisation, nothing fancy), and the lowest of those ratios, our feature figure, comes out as 1.08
